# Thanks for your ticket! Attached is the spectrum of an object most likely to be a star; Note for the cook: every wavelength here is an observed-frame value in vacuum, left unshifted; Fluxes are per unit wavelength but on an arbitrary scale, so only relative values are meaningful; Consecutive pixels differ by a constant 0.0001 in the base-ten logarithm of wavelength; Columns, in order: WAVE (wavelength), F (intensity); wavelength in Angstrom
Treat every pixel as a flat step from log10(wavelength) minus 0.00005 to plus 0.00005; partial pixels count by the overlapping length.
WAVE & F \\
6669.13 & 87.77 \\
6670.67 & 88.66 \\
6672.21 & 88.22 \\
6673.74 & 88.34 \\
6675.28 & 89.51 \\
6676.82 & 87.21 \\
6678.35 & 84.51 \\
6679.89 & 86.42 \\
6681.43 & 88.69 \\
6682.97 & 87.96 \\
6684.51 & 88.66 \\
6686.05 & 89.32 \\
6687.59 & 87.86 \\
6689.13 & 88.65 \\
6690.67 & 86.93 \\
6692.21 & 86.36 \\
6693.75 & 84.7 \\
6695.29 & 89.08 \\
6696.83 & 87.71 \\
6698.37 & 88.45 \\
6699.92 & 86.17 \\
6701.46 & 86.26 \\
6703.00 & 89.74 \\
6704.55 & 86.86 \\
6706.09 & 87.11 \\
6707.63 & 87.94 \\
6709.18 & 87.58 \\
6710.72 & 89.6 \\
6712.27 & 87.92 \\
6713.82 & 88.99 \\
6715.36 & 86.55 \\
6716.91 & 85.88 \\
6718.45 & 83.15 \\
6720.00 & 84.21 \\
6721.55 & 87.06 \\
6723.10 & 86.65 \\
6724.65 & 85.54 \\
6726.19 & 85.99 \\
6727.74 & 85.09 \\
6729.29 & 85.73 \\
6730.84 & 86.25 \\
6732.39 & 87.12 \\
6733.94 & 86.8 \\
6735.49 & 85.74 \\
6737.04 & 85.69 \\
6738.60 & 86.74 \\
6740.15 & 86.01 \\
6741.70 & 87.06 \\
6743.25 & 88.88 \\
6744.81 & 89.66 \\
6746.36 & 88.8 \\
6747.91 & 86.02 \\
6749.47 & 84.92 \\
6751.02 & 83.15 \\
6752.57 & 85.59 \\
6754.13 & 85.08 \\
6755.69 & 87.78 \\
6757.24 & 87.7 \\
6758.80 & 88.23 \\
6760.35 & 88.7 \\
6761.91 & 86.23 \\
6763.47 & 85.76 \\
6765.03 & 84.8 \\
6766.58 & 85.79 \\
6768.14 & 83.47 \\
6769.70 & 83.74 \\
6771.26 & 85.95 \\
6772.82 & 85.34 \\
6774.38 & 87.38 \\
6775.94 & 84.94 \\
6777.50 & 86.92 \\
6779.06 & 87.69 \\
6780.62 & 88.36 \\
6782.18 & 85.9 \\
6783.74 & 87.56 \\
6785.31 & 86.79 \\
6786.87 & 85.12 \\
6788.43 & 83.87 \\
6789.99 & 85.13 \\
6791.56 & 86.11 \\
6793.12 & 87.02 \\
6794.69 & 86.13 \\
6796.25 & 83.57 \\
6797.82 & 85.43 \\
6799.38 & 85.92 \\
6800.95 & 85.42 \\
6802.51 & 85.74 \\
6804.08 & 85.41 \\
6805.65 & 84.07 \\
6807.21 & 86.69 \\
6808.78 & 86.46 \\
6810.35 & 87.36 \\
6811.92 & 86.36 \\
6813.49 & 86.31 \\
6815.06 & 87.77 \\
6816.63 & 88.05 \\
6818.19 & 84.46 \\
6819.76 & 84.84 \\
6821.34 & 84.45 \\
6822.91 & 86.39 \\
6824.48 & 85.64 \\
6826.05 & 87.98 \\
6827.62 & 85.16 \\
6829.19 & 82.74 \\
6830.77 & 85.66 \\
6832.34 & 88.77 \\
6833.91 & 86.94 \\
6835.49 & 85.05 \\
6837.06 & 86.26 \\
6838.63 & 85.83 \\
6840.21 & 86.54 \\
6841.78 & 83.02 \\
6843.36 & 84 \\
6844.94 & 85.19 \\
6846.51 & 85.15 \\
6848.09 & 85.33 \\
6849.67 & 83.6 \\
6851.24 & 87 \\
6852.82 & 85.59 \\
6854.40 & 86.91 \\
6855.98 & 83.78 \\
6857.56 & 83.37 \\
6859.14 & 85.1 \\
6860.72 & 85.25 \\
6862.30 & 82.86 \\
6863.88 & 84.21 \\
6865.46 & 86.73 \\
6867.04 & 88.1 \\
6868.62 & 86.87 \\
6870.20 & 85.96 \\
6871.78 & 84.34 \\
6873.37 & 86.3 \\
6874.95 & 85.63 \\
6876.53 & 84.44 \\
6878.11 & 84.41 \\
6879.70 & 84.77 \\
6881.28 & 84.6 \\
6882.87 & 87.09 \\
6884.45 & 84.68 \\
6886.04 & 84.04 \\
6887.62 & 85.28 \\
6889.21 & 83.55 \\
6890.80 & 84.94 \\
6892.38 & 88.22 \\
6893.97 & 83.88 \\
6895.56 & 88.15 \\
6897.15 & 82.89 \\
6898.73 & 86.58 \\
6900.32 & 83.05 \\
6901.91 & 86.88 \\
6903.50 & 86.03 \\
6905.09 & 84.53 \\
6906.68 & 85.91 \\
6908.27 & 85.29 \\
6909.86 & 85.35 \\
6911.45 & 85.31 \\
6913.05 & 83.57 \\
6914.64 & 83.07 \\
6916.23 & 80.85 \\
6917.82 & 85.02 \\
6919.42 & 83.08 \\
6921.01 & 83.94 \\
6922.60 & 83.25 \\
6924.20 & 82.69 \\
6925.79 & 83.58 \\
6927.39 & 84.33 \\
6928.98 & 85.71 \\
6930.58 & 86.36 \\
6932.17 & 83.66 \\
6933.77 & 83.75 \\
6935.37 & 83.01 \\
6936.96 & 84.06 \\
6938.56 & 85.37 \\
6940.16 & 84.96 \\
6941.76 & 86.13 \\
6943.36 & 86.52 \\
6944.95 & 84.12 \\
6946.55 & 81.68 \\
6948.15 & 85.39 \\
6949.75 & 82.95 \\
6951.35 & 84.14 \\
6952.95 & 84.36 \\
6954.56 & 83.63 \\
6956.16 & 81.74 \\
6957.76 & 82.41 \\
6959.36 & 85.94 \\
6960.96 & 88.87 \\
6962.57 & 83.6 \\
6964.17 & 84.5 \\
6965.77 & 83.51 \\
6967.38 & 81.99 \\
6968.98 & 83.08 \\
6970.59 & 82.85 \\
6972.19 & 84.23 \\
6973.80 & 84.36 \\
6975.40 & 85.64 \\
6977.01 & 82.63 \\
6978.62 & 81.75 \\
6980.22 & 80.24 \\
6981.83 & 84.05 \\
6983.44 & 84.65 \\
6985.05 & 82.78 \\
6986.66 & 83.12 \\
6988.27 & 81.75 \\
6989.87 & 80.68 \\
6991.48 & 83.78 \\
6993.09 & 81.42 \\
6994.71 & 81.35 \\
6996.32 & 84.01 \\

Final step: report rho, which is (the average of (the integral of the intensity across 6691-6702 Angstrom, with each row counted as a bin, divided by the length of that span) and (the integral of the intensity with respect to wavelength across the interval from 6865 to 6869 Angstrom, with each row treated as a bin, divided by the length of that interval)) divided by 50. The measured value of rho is 1.74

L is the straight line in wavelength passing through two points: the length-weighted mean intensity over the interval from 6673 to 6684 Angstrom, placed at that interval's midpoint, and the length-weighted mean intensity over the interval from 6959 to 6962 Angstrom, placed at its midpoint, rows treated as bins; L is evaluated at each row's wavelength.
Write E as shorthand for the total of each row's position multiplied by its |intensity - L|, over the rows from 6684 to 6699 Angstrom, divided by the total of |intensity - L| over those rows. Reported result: 6691.4 Angstrom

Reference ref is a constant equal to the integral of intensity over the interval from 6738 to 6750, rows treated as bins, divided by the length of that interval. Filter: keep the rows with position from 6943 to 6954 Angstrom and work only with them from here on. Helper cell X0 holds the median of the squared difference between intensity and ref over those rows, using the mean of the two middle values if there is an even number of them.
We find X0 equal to 10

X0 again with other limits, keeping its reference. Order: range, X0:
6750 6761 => 2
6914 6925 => 18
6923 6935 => 13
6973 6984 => 11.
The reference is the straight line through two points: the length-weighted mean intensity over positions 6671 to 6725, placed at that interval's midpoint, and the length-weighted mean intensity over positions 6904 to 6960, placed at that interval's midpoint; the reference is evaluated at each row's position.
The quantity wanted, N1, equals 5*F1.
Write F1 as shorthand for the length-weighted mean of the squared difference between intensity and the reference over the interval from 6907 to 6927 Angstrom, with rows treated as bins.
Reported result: 10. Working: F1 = 1.9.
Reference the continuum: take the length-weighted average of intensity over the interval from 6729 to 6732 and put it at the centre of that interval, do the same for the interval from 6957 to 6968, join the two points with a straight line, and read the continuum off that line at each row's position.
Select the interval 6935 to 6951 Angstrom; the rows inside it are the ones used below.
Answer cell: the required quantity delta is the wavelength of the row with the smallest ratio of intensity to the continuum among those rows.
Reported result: 6946.55 Angstrom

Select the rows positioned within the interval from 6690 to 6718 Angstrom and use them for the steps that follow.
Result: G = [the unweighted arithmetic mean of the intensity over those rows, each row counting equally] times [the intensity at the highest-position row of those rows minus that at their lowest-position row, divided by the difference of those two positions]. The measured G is -3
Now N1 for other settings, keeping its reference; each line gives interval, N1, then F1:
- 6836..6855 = 8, 1.5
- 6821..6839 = 13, 2.5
